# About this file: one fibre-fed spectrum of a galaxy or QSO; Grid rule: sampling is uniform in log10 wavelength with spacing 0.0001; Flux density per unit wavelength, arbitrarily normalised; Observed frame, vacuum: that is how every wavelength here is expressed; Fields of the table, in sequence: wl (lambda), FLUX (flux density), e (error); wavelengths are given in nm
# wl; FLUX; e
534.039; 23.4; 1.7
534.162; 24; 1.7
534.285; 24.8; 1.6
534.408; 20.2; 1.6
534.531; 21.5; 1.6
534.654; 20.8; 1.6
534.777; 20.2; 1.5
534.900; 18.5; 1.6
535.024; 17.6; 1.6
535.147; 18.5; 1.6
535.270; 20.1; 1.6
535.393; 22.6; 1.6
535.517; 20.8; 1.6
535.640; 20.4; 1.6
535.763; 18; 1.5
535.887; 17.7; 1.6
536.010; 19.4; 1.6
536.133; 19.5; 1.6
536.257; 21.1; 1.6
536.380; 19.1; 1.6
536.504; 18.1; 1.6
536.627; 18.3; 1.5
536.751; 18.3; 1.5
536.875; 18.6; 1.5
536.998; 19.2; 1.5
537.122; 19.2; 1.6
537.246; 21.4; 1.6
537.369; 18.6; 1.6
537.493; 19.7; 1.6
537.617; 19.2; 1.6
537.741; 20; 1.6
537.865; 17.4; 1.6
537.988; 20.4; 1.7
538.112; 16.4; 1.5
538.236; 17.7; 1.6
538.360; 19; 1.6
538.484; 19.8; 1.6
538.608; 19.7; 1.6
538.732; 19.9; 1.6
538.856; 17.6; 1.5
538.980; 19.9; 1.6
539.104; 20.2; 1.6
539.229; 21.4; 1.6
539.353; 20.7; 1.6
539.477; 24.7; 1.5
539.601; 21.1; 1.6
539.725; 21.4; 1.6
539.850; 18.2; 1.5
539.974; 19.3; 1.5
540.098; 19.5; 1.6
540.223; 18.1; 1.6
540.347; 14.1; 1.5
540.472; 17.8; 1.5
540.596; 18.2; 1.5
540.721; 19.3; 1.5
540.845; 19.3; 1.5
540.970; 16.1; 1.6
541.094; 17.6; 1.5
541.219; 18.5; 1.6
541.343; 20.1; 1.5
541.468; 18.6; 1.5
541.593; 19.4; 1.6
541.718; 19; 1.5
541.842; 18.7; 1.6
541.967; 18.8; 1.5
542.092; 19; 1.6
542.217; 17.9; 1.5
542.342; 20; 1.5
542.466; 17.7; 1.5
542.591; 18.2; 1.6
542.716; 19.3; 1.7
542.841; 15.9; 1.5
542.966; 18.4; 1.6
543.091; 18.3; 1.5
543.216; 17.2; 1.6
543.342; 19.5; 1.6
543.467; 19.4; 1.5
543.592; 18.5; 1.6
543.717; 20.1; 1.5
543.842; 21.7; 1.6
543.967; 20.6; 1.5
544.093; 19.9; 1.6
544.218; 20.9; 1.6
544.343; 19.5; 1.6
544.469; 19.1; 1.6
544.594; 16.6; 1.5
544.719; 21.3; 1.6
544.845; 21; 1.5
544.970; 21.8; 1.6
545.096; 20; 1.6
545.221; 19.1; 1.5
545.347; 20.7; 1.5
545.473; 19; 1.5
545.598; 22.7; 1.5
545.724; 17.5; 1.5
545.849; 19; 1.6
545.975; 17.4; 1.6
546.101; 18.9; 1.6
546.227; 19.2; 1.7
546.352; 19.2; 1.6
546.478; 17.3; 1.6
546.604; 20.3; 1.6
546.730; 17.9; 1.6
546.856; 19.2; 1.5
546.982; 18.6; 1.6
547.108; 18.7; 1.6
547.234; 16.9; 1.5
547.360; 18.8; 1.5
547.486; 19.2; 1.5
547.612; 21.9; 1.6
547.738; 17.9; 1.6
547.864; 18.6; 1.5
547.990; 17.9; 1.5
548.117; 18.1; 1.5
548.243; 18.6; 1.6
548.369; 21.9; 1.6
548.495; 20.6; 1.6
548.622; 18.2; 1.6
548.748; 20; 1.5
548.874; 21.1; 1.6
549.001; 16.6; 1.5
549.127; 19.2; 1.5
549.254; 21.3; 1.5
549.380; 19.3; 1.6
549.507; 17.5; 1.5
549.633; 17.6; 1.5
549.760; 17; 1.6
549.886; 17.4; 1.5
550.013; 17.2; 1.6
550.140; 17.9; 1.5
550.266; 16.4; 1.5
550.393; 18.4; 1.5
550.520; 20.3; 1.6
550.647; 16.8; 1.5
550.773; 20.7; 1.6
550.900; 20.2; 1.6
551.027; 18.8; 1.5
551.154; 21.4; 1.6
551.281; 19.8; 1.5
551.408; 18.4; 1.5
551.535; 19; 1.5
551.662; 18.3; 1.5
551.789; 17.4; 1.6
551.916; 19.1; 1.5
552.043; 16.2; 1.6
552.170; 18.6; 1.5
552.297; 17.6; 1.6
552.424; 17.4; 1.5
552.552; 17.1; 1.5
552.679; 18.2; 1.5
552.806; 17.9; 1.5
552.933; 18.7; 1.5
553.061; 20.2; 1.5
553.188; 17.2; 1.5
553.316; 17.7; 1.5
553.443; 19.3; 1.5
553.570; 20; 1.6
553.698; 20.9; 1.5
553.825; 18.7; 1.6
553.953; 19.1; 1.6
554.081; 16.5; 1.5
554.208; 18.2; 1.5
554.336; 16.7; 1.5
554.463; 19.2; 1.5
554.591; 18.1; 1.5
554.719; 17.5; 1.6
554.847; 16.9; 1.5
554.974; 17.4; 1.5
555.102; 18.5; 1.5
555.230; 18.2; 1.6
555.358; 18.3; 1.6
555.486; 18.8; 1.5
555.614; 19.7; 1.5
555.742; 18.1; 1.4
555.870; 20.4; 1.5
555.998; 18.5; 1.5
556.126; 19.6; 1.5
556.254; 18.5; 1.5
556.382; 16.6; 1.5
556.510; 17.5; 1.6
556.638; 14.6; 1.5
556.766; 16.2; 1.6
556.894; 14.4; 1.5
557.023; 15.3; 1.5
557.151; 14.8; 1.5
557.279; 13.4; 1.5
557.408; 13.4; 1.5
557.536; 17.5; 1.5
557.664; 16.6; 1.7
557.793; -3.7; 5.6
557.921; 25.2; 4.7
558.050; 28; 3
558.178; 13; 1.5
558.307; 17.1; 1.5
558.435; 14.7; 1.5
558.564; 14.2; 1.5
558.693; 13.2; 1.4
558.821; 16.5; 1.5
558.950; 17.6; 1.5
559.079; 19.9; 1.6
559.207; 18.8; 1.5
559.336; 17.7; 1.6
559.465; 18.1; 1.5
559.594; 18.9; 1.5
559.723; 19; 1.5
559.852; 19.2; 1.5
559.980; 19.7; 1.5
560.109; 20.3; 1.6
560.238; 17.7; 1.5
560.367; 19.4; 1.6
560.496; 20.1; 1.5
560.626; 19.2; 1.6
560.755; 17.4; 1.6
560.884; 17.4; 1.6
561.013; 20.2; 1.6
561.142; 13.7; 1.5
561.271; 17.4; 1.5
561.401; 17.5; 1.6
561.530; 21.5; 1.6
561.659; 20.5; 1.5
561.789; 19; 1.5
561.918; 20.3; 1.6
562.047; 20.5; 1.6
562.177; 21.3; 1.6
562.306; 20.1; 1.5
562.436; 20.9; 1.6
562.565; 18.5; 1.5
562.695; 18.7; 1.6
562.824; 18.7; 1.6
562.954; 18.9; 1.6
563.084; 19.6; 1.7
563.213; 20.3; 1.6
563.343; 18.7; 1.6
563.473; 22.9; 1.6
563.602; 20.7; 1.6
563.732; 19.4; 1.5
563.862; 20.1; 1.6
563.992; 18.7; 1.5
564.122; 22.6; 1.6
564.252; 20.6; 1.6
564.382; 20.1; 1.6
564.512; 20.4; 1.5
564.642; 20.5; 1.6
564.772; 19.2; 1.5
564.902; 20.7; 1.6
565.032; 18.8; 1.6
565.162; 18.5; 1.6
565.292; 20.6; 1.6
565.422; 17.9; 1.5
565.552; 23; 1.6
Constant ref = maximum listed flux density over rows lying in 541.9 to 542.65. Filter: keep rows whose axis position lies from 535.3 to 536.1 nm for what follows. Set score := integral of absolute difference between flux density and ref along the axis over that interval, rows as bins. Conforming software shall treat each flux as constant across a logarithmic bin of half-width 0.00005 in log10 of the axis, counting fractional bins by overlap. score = 1.1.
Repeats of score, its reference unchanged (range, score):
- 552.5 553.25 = 1.4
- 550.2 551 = 1.3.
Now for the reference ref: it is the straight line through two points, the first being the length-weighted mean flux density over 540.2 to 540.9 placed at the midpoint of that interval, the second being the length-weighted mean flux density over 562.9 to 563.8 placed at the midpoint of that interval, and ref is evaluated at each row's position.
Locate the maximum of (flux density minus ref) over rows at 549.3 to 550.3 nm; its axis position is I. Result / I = 549.380 nm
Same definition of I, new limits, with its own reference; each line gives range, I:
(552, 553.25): 553.061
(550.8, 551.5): 551.154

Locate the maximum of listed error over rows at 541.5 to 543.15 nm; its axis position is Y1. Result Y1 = 542.716 nm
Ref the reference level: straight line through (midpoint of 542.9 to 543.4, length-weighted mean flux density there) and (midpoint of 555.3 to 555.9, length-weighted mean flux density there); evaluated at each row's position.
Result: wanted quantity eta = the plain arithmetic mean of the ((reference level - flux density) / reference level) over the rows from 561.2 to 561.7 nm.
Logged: 0.004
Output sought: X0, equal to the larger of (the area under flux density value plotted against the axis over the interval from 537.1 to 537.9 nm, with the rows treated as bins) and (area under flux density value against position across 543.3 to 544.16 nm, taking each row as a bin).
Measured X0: 17.2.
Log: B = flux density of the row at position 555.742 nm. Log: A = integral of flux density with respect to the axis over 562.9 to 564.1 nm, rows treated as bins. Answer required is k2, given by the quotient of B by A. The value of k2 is 0.75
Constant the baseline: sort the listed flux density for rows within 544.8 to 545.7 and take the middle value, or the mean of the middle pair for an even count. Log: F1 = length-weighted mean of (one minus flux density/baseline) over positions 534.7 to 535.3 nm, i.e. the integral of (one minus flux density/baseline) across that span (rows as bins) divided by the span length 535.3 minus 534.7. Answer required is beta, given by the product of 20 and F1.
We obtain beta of 1.7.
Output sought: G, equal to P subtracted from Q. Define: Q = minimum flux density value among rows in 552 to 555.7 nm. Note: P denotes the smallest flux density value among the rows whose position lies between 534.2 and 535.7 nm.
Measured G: -1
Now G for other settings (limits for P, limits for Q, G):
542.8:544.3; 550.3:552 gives 1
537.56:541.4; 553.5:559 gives -18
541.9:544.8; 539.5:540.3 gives 2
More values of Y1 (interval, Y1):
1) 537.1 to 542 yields 537.988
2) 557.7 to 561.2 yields 557.793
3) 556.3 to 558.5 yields 557.793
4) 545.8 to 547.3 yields 546.227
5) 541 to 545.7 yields 542.716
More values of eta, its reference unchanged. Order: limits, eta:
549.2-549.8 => 0.006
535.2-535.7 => -0.174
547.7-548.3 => 0.018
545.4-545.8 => -0.071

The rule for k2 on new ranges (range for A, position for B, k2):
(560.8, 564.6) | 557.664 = 0.22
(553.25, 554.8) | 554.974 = 0.61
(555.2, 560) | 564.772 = 0.24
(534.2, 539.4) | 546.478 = 0.17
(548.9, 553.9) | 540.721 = 0.21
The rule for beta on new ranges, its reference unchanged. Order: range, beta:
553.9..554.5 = 2.7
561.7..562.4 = 0.4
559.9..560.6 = 1.2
